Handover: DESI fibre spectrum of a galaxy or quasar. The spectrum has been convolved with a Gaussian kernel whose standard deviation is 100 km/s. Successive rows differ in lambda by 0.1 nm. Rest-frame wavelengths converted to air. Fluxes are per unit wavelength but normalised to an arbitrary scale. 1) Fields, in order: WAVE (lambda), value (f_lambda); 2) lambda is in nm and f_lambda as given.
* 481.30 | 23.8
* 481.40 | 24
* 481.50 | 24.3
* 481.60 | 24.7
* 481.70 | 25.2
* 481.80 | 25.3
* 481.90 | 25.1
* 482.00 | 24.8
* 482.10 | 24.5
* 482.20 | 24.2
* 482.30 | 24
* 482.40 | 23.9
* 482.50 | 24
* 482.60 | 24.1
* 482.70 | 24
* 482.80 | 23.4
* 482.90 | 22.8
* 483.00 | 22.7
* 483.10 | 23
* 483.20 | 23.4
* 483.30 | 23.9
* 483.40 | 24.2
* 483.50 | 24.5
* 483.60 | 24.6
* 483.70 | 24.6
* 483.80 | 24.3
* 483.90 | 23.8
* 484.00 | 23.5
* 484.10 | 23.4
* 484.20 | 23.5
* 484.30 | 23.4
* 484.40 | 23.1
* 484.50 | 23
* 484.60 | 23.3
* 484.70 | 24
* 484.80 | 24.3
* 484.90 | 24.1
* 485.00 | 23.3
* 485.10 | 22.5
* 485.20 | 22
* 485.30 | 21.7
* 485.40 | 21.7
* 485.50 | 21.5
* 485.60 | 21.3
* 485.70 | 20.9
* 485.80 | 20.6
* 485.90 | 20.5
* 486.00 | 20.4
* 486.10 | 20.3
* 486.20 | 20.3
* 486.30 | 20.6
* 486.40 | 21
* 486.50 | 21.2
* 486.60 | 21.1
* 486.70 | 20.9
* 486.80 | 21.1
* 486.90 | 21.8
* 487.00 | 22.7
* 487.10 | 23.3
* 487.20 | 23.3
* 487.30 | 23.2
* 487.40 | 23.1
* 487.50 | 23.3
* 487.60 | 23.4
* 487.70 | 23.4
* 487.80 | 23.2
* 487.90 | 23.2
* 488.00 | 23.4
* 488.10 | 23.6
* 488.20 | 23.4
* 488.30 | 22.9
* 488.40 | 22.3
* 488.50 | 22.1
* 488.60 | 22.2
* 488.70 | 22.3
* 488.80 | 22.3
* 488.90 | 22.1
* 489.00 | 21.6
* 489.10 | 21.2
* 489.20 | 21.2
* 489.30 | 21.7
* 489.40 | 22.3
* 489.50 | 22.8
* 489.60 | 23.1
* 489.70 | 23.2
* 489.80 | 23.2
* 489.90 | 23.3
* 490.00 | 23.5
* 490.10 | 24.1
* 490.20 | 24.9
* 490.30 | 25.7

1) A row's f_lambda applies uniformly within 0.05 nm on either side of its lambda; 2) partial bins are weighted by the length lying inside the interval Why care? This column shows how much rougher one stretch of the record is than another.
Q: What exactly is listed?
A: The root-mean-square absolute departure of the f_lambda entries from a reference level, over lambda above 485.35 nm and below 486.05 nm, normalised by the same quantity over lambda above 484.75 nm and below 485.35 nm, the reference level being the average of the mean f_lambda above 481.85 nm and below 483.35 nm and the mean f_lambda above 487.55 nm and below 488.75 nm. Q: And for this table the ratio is 2.3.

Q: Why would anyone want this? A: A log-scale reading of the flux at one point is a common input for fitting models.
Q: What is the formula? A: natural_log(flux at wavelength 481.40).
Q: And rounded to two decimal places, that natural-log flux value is 3.18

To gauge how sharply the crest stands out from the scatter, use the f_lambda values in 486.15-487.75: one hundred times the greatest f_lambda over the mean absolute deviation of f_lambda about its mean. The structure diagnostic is 2115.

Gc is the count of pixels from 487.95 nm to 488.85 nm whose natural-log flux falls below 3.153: 8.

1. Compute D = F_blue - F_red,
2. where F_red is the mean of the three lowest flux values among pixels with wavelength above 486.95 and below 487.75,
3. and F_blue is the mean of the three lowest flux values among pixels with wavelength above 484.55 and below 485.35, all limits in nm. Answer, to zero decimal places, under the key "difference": -1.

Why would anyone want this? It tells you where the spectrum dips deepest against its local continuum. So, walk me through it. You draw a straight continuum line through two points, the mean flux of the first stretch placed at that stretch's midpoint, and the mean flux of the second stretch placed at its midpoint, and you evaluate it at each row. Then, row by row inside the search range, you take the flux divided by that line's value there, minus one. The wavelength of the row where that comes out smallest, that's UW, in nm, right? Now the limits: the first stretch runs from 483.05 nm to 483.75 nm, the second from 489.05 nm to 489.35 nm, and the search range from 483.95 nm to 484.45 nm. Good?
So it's 484.40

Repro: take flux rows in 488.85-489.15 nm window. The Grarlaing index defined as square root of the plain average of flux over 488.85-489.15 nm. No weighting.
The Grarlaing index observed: 4.65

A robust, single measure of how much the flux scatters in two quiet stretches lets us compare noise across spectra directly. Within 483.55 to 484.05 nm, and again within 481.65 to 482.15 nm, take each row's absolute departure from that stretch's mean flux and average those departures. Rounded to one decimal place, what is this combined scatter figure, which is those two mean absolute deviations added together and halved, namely 0.3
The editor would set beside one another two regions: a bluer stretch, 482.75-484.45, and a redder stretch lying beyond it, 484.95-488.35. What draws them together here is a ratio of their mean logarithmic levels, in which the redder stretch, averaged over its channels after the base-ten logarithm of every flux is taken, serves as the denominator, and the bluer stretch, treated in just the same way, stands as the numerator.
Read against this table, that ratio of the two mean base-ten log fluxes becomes 1.02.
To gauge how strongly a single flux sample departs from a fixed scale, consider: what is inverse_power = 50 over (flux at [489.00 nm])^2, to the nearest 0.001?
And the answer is 0.107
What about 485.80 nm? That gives 0.118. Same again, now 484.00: 0.091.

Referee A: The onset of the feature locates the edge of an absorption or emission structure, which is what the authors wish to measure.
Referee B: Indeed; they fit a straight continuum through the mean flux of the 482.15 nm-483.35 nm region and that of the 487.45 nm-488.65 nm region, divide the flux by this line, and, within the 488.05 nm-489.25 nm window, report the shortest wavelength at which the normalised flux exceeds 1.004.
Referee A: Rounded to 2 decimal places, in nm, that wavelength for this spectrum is 488.10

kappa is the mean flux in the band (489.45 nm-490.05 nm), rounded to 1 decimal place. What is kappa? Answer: 23.2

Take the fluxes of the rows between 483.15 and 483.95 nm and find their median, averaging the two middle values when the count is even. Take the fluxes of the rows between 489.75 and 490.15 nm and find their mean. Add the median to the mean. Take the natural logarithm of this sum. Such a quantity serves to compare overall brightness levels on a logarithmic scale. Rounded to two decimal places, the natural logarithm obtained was 3.87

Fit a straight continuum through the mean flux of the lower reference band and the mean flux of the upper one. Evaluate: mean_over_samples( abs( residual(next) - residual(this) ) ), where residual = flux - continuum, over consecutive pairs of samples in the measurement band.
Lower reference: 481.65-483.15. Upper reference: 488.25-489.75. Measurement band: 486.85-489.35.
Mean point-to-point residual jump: 0.250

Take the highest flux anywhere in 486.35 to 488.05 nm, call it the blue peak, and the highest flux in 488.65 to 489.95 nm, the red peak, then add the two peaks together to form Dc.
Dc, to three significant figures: 46.7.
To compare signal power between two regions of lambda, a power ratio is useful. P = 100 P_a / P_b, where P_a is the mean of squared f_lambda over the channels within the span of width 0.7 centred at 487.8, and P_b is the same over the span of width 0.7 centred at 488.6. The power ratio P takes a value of 110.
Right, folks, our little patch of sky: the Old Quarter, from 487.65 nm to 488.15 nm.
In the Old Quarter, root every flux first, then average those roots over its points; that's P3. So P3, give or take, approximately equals 4.83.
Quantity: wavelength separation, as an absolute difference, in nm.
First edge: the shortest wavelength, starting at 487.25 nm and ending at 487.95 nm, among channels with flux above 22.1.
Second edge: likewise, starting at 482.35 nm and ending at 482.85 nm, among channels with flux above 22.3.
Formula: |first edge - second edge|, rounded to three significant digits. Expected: 4.90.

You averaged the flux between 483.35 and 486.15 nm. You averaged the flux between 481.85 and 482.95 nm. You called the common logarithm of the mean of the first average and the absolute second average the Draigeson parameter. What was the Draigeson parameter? 1.37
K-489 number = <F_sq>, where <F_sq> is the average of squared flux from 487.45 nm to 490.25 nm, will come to 522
